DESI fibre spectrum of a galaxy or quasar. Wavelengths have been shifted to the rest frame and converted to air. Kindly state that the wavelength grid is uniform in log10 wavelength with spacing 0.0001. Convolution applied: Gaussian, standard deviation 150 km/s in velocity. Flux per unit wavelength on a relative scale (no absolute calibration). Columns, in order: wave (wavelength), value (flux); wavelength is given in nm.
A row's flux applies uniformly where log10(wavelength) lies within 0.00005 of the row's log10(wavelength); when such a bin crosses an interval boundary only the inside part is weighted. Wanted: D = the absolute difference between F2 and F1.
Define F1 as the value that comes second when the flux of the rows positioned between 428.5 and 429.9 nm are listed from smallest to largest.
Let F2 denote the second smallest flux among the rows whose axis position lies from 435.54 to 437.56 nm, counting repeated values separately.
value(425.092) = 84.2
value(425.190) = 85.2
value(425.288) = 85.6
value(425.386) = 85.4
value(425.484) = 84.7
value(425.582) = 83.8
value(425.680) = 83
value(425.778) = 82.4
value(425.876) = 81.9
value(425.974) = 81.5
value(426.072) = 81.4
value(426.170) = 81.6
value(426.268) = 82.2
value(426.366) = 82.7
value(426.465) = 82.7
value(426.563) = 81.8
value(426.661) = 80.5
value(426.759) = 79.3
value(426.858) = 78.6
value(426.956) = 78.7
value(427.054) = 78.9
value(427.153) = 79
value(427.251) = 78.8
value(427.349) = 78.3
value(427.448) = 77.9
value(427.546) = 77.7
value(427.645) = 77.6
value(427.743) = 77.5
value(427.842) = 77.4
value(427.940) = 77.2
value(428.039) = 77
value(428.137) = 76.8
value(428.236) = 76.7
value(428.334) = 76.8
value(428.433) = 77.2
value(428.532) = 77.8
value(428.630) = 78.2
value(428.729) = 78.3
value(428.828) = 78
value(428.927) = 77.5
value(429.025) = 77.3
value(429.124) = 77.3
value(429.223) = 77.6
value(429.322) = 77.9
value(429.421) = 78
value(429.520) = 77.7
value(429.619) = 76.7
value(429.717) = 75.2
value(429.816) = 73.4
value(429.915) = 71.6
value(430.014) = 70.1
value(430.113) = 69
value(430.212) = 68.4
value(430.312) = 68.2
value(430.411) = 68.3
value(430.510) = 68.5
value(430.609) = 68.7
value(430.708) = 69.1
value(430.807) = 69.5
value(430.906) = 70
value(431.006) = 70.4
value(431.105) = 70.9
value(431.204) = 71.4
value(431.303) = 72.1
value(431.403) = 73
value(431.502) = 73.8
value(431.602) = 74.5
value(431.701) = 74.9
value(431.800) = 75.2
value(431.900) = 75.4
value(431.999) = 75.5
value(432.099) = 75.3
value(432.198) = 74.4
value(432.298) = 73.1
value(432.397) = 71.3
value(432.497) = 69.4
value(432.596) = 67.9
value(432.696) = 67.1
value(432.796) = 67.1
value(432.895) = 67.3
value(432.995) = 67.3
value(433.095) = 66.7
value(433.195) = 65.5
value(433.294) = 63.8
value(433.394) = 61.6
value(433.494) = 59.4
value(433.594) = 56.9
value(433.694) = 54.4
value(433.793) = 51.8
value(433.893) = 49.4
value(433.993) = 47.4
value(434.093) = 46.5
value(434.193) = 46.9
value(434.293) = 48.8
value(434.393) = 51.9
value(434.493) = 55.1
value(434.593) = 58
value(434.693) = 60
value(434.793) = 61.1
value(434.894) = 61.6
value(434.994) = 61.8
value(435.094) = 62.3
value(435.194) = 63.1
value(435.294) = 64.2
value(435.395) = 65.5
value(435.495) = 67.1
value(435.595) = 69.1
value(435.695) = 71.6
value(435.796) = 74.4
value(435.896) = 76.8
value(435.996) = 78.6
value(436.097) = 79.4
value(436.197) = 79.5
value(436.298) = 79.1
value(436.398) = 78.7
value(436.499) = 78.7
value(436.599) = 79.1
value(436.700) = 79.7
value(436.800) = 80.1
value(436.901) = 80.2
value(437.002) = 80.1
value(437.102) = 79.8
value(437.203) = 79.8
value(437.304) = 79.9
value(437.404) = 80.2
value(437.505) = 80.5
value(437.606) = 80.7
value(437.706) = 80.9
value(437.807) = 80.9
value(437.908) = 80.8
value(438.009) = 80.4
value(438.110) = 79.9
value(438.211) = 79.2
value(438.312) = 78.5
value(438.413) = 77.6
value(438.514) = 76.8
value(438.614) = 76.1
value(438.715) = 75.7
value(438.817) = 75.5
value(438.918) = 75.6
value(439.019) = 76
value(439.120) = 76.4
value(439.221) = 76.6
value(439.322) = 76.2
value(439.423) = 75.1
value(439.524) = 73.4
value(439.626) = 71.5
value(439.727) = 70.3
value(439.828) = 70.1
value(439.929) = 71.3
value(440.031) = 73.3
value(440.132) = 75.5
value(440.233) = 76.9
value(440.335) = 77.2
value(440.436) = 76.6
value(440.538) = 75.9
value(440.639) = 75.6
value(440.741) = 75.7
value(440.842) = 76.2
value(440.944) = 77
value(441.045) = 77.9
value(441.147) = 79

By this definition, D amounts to 4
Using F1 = 75.2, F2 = 71.6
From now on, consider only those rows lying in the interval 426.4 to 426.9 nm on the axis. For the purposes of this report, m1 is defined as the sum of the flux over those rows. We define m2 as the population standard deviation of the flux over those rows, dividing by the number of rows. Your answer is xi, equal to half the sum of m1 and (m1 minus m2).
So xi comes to 402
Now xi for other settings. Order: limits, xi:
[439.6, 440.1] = 356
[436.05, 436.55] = 395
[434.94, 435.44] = 316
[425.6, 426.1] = 410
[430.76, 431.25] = 352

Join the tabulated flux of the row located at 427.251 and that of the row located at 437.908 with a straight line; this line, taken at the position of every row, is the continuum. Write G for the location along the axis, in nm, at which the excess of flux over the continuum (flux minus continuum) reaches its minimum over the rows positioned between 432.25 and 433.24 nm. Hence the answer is 433.195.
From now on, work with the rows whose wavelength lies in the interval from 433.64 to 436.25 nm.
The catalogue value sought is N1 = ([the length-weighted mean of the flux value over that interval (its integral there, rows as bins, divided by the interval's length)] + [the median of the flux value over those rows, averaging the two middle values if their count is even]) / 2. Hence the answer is 61.8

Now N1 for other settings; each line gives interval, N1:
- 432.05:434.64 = 61.8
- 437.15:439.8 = 77.3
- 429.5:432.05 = 71.7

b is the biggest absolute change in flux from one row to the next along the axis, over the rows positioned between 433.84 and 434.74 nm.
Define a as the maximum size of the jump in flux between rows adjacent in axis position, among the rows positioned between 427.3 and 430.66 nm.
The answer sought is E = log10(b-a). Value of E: 0.1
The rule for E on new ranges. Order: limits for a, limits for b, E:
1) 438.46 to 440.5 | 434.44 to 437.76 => -0.2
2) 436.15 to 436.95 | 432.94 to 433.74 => 0.3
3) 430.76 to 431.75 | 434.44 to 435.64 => 0.3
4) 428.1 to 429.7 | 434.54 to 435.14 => 0.0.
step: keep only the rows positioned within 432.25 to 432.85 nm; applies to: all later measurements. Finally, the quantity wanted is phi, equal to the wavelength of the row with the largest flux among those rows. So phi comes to 432.298 nm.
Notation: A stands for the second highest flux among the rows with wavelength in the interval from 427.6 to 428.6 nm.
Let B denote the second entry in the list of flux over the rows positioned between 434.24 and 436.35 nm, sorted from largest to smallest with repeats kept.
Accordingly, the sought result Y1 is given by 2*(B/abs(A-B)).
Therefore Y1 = 88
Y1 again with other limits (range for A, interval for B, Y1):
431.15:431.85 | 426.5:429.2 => 29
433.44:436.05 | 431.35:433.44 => 108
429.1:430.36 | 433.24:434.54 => 8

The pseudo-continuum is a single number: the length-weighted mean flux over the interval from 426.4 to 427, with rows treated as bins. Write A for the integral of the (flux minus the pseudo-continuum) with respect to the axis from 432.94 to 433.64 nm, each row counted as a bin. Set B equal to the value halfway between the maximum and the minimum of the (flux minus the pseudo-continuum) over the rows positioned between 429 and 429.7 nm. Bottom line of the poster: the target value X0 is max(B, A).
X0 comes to -3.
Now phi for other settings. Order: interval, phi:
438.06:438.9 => 438.110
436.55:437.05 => 436.901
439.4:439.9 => 439.423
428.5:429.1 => 428.729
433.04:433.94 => 433.095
